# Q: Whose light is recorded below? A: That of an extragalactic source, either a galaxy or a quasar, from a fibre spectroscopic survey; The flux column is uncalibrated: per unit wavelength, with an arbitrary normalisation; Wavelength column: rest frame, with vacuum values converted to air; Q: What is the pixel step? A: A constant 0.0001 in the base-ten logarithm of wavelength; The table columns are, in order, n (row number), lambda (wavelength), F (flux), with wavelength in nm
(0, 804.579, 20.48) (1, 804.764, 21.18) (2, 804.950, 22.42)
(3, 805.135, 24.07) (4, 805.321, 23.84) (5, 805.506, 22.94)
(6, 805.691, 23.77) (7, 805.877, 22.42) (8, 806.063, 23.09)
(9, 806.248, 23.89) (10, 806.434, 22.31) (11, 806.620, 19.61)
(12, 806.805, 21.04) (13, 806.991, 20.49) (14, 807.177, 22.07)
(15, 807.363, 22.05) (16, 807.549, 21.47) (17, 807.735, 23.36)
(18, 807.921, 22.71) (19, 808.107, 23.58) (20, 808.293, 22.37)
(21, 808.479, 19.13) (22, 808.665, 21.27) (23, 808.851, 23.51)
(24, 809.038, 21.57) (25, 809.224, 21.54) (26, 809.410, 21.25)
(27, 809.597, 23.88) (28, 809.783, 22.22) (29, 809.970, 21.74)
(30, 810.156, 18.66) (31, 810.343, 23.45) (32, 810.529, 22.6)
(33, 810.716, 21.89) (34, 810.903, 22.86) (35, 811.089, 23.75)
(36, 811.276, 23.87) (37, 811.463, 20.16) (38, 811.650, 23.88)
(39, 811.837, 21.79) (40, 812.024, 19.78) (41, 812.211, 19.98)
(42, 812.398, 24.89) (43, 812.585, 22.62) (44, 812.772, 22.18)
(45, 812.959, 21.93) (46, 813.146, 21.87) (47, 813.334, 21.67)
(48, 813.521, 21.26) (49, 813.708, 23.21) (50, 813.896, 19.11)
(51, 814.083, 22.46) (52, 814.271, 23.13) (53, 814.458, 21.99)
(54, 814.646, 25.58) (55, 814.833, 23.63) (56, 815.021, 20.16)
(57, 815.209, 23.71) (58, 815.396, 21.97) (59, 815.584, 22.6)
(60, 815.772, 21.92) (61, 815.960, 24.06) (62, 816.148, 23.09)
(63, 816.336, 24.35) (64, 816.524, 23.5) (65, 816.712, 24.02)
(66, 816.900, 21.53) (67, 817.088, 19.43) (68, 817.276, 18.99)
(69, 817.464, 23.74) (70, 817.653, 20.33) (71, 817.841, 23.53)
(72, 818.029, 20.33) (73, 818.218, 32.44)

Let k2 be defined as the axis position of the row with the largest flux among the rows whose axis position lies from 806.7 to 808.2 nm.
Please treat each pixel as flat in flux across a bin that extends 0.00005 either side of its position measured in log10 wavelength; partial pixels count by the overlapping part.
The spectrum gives 808.107 nm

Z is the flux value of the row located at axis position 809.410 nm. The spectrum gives 21.25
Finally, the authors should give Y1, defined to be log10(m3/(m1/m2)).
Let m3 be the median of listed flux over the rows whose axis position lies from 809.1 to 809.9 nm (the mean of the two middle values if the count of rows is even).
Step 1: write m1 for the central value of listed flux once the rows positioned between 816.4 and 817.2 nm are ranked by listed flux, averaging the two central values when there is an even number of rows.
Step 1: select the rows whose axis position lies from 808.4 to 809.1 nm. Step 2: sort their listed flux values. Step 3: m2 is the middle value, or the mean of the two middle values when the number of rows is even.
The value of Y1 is 1.32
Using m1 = 22.5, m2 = 21.4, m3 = 21.9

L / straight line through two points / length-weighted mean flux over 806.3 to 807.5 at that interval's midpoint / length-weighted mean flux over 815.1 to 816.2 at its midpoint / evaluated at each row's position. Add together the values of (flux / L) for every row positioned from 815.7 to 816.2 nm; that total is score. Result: 3.02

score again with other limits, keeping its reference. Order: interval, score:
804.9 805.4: 3.34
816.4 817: 3.00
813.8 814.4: 2.87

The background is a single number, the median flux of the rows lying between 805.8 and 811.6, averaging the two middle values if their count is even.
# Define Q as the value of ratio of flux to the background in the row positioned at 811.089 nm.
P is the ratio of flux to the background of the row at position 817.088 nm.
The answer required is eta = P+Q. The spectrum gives 1.94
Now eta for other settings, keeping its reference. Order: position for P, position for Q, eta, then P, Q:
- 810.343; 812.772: 2.05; 1.06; 1.00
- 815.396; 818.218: 2.45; 0.99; 1.46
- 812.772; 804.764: 1.95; 1.00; 0.95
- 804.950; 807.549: 1.98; 1.01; 0.97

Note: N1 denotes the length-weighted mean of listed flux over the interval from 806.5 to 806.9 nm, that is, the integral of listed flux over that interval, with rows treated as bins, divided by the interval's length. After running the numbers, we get 20.5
